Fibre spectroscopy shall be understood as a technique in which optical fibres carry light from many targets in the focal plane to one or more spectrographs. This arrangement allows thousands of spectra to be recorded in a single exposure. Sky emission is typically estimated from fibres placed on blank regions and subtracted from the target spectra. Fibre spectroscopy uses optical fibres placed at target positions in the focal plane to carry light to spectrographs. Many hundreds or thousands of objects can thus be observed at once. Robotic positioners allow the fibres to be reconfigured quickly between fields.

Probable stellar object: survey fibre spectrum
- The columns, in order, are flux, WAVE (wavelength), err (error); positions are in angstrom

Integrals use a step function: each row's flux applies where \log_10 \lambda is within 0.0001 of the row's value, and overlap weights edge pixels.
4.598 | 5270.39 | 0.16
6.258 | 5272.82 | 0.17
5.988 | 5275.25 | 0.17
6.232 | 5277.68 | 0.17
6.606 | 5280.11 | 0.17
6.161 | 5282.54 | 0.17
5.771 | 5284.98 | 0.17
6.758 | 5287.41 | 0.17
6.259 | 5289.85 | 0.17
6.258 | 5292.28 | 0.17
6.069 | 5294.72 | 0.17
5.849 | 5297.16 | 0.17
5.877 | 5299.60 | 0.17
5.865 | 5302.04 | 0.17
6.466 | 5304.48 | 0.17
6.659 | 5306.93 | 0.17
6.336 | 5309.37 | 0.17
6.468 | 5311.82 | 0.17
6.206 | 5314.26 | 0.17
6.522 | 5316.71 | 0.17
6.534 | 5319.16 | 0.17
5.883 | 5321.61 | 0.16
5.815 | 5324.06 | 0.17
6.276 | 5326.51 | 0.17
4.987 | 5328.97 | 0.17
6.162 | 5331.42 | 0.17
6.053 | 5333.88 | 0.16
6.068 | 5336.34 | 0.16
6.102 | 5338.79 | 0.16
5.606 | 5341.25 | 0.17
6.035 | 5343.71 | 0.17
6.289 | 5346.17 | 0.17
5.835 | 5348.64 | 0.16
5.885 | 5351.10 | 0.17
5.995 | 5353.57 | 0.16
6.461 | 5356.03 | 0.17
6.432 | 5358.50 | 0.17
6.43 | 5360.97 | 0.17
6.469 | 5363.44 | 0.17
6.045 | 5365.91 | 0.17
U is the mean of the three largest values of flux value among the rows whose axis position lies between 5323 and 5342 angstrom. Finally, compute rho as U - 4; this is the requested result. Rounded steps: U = 6.18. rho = 2.18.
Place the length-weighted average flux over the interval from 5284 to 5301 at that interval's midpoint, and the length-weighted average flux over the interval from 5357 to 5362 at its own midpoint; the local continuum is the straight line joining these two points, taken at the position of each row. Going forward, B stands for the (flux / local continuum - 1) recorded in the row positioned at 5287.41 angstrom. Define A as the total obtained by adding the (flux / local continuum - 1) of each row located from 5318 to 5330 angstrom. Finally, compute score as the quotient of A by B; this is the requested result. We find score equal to -3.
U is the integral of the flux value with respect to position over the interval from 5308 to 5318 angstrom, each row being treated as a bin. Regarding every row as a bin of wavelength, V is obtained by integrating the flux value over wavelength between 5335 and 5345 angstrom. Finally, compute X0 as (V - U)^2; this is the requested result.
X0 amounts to 19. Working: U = 64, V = 59.6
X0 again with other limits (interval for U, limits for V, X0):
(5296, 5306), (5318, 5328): 0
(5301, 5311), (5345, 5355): 11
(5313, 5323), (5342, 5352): 8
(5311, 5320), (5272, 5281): 2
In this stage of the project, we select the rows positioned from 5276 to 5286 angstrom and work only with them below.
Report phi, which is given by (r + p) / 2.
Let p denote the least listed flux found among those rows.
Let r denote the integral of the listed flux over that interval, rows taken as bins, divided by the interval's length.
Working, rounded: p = 5.771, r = 6.19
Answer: 5.98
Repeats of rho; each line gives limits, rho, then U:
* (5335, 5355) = 2.15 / 6.15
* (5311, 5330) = 2.51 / 6.51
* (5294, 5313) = 2.53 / 6.53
